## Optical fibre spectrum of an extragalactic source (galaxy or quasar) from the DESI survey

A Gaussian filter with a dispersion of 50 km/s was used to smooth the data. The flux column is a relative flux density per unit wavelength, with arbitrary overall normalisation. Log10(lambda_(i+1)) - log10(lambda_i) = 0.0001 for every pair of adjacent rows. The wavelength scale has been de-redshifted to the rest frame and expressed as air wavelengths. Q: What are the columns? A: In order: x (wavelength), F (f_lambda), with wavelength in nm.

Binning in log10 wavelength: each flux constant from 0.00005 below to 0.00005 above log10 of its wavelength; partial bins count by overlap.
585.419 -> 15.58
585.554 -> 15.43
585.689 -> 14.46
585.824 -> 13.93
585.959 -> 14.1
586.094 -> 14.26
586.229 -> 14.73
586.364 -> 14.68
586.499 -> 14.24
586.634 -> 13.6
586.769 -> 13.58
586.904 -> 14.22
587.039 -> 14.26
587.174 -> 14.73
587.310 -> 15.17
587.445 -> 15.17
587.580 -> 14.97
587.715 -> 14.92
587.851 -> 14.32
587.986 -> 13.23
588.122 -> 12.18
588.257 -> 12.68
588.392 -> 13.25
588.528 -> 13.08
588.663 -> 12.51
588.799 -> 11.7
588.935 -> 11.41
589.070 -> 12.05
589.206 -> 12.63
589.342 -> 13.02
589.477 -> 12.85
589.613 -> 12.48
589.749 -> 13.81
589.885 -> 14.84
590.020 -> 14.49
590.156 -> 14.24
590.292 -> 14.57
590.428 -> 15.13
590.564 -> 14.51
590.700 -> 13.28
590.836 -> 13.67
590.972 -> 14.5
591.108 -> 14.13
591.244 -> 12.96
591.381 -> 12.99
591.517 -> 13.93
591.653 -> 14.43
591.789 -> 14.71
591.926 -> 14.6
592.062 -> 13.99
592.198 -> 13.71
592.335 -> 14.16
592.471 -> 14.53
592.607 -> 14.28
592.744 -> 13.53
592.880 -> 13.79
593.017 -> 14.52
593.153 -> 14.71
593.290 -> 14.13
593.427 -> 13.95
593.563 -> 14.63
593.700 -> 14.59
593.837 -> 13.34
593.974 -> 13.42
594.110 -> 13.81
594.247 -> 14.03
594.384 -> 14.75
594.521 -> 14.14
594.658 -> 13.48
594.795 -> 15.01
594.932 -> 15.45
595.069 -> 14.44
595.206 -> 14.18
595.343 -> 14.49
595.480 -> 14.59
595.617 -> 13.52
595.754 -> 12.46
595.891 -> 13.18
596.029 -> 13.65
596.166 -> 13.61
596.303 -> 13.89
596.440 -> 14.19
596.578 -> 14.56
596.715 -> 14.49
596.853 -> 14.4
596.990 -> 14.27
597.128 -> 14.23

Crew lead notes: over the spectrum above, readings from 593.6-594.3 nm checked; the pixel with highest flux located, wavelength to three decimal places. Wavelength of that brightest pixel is 593.700 nm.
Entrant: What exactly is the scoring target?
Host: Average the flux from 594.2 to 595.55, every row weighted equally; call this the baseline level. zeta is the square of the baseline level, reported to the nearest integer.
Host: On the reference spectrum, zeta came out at 209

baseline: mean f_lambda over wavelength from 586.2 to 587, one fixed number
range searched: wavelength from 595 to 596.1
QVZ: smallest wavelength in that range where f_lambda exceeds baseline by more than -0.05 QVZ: 595.069 nm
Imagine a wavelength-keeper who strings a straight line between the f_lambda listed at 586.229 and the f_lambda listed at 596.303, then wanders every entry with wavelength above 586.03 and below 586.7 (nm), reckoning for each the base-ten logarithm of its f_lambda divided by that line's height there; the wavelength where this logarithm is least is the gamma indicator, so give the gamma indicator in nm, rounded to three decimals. 586.634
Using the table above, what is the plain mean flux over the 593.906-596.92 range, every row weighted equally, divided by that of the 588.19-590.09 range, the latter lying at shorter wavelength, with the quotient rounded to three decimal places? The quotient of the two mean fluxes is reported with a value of 1.090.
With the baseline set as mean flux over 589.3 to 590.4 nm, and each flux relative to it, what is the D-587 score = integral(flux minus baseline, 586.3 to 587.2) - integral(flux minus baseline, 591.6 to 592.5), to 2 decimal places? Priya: -0.12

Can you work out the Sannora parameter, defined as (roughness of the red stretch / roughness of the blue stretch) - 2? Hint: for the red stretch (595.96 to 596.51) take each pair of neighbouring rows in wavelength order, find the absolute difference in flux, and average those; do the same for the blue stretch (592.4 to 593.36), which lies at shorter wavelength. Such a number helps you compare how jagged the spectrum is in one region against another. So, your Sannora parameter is -1.6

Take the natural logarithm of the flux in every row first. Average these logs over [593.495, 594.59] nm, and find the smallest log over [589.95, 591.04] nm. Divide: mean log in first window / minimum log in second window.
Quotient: 1.02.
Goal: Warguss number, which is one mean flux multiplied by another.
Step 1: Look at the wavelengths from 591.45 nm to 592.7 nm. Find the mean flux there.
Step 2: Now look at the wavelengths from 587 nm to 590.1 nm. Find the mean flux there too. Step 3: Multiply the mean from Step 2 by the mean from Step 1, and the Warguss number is 192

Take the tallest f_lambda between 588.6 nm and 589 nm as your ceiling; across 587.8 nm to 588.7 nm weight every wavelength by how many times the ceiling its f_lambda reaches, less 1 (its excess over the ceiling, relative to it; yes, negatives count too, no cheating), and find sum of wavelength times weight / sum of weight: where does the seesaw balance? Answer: 588.09 nm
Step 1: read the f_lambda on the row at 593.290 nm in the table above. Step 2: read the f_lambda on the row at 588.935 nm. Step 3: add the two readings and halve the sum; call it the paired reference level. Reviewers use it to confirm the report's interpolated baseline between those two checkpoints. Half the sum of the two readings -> 12.8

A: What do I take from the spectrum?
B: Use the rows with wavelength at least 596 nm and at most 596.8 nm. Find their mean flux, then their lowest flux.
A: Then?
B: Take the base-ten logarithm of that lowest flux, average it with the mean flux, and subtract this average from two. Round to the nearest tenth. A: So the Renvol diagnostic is -5.6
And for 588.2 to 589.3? -4.7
